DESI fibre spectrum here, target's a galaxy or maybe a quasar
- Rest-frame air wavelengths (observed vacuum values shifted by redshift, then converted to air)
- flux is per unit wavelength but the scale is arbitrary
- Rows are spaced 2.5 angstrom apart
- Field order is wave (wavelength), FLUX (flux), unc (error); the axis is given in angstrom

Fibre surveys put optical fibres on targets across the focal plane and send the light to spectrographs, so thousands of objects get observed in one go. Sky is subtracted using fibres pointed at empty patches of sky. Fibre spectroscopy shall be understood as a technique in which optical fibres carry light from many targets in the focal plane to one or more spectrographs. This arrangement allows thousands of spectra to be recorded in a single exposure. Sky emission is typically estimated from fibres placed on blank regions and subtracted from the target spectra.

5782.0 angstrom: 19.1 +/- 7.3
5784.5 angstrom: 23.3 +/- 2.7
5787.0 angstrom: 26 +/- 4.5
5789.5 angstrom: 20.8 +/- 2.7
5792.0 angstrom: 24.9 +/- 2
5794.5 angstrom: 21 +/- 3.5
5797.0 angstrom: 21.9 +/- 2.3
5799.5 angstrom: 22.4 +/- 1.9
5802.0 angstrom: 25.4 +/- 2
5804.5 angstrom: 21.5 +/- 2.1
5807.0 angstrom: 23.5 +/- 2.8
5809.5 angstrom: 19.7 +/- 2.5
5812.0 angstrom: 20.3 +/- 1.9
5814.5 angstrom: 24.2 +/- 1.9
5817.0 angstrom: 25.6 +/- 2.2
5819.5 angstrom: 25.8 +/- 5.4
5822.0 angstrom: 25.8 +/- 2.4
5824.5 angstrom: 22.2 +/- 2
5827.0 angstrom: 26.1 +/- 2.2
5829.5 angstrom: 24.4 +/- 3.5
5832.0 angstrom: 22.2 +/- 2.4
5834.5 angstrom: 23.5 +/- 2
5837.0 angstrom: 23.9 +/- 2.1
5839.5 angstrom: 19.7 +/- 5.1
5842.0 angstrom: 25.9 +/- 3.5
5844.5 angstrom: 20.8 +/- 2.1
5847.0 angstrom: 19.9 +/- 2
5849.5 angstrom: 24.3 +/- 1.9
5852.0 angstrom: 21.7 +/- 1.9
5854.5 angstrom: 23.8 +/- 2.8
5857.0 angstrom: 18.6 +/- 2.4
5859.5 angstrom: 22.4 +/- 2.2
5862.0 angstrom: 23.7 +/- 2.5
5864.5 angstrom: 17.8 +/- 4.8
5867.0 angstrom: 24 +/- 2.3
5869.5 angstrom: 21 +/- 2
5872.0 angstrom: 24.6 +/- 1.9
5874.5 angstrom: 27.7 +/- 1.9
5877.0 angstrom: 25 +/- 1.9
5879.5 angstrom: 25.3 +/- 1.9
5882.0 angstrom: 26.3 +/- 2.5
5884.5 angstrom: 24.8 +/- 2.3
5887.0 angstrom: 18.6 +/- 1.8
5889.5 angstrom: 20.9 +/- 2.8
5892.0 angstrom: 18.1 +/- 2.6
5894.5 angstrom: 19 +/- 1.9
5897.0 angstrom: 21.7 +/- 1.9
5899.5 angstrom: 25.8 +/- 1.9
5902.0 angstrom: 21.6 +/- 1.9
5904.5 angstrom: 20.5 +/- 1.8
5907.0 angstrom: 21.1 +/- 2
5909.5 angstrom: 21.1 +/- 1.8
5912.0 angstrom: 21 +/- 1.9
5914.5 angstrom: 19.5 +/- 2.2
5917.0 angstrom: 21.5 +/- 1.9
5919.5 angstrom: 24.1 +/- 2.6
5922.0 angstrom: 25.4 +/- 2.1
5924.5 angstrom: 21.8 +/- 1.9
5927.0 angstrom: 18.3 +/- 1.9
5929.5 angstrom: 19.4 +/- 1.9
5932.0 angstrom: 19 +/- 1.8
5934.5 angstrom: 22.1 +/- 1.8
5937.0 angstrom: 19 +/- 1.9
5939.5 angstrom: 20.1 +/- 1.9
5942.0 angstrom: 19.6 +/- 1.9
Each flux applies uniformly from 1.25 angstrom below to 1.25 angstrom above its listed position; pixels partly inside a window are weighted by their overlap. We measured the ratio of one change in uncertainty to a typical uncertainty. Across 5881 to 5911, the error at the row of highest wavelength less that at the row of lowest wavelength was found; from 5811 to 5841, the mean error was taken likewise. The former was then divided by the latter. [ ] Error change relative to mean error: -0.25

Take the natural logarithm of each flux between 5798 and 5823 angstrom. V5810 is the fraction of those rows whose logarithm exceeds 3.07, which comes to 0.70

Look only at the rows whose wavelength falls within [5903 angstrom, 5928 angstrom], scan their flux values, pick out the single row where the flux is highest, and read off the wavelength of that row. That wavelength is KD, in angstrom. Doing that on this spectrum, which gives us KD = 5922.0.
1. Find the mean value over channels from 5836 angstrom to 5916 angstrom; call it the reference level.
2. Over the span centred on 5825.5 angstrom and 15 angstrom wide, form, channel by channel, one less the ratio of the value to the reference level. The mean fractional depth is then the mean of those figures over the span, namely -0.10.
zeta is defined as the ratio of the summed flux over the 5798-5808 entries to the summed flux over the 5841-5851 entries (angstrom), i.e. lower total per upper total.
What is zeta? 1.02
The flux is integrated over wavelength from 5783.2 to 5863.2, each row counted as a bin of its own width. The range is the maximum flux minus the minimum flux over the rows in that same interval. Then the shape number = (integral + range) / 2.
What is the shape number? 923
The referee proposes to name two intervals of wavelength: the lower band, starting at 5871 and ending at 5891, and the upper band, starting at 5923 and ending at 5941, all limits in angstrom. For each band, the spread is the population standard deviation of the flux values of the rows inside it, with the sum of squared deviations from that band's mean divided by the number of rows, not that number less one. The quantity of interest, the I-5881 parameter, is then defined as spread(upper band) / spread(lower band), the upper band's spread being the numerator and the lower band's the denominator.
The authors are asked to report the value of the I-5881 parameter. 0.5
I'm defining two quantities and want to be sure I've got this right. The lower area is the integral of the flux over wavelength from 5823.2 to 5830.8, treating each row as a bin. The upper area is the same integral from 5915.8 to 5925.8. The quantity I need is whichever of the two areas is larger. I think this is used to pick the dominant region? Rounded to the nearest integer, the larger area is 232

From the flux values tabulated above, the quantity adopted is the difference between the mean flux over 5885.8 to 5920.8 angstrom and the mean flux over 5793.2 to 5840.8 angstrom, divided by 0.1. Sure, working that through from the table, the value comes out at -20.7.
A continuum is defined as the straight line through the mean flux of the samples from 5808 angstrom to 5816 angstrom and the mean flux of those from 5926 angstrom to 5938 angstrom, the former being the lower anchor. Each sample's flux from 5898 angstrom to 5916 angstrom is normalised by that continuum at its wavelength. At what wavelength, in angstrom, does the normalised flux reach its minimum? 5914.5 angstrom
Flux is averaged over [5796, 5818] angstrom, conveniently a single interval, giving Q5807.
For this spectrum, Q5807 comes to 22.7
